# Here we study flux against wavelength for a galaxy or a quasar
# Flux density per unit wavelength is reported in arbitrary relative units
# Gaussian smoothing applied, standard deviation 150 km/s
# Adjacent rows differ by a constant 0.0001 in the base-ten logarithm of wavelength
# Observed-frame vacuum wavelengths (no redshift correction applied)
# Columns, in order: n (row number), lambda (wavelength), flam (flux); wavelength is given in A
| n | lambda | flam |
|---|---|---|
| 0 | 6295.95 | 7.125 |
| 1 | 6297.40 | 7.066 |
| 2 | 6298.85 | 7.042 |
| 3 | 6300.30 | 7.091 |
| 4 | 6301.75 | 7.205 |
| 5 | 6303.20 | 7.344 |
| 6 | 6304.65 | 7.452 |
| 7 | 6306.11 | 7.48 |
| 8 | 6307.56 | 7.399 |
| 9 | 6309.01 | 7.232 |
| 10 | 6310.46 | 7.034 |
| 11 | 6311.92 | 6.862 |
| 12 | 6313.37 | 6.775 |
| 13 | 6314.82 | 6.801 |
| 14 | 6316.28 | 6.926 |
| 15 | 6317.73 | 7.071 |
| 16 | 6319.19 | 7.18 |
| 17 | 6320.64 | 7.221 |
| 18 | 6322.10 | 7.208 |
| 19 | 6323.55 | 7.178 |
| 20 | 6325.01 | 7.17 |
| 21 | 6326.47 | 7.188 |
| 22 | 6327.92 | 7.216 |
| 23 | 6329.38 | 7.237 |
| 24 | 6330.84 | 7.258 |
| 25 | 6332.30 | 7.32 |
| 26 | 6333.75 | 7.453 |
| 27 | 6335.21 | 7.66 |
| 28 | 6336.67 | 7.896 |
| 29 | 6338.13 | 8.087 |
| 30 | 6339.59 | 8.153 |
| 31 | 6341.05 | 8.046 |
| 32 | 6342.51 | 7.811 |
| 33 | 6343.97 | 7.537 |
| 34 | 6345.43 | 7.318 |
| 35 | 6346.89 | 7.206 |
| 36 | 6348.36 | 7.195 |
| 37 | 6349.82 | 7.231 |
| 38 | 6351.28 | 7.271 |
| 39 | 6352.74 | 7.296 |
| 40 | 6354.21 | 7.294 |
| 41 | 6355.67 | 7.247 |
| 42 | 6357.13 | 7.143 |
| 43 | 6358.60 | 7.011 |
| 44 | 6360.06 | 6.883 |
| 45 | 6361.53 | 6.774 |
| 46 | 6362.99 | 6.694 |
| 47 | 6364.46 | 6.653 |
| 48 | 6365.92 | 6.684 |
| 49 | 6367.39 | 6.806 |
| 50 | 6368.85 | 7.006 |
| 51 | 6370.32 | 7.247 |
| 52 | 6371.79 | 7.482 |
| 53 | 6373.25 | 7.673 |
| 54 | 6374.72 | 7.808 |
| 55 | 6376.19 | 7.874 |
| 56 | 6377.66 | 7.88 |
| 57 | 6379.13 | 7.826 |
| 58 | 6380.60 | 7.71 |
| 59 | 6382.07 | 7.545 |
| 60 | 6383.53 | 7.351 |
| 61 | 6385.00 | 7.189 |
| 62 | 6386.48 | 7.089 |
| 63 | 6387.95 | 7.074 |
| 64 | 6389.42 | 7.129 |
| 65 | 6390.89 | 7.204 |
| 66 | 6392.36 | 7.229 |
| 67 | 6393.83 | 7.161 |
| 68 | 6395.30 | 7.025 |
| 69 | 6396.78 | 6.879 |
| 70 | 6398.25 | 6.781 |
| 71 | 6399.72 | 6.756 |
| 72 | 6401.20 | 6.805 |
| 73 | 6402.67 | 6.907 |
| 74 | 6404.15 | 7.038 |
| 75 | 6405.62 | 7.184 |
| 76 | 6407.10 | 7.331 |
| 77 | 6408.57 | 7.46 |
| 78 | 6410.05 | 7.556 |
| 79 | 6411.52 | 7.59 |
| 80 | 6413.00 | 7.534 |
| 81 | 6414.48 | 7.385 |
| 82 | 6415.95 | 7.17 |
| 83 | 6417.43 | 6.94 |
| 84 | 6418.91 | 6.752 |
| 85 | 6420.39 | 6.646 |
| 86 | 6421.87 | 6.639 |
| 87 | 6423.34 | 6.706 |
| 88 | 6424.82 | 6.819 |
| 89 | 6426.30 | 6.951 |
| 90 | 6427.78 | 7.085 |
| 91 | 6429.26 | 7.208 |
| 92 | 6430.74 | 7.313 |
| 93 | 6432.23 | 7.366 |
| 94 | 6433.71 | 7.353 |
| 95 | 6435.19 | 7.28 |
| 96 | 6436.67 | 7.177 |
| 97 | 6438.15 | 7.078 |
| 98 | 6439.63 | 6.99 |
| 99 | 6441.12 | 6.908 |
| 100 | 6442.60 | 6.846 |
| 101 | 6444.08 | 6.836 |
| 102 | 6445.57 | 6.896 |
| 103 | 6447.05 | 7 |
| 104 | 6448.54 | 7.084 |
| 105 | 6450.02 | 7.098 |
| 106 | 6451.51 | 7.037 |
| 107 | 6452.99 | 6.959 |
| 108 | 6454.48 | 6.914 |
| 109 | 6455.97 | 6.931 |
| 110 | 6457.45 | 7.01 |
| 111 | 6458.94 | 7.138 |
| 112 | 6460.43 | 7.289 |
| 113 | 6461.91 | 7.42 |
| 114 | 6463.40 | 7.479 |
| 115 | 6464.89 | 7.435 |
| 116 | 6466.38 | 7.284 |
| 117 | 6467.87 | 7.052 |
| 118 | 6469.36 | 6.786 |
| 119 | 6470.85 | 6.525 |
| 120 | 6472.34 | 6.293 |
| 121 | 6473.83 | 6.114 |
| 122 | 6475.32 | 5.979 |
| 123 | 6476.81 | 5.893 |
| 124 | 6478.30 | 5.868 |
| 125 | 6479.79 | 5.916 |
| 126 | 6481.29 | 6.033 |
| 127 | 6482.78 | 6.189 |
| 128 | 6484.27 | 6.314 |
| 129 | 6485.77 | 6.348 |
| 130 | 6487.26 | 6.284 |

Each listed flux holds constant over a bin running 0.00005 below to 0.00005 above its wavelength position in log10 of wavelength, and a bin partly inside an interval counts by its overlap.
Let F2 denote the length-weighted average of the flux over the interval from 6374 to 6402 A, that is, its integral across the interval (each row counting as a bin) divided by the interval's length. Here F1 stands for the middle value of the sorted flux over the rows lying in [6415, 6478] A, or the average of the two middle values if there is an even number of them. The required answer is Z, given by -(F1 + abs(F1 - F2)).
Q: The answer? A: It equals -7.28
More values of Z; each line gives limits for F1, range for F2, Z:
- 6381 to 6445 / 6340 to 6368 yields -7.17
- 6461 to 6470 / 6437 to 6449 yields -7.75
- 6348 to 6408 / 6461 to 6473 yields -7.32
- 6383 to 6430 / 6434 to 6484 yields -7.36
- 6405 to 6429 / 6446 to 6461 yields -7.22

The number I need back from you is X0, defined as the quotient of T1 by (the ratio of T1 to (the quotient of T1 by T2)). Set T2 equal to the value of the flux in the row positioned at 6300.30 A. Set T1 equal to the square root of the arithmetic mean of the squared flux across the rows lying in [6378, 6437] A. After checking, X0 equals 1.01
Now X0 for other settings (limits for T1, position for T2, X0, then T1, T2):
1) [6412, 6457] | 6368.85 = 1.00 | 7.03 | 7.006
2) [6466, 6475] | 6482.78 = 1.08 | 6.69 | 6.189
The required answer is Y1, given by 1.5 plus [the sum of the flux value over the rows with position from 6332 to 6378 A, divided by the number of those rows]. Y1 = 8.86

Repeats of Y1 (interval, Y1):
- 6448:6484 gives 8.24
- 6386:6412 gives 8.62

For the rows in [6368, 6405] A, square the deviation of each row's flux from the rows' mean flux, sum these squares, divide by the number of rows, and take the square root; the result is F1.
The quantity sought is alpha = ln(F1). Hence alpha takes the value -1.04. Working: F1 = 0.35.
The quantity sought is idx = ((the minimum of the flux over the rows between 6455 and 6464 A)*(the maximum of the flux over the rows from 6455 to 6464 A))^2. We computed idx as 2687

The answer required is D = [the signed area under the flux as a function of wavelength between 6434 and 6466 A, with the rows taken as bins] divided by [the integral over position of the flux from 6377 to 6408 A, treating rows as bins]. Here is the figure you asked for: 1.02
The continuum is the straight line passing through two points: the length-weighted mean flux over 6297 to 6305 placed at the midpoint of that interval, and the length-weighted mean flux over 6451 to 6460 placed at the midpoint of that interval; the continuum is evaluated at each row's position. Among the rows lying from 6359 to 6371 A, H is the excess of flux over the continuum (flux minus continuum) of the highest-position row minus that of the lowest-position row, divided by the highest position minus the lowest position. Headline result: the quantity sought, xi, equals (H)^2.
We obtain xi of 0.0013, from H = 0.04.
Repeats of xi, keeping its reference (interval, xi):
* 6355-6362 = 0.0063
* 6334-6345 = 0.0002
